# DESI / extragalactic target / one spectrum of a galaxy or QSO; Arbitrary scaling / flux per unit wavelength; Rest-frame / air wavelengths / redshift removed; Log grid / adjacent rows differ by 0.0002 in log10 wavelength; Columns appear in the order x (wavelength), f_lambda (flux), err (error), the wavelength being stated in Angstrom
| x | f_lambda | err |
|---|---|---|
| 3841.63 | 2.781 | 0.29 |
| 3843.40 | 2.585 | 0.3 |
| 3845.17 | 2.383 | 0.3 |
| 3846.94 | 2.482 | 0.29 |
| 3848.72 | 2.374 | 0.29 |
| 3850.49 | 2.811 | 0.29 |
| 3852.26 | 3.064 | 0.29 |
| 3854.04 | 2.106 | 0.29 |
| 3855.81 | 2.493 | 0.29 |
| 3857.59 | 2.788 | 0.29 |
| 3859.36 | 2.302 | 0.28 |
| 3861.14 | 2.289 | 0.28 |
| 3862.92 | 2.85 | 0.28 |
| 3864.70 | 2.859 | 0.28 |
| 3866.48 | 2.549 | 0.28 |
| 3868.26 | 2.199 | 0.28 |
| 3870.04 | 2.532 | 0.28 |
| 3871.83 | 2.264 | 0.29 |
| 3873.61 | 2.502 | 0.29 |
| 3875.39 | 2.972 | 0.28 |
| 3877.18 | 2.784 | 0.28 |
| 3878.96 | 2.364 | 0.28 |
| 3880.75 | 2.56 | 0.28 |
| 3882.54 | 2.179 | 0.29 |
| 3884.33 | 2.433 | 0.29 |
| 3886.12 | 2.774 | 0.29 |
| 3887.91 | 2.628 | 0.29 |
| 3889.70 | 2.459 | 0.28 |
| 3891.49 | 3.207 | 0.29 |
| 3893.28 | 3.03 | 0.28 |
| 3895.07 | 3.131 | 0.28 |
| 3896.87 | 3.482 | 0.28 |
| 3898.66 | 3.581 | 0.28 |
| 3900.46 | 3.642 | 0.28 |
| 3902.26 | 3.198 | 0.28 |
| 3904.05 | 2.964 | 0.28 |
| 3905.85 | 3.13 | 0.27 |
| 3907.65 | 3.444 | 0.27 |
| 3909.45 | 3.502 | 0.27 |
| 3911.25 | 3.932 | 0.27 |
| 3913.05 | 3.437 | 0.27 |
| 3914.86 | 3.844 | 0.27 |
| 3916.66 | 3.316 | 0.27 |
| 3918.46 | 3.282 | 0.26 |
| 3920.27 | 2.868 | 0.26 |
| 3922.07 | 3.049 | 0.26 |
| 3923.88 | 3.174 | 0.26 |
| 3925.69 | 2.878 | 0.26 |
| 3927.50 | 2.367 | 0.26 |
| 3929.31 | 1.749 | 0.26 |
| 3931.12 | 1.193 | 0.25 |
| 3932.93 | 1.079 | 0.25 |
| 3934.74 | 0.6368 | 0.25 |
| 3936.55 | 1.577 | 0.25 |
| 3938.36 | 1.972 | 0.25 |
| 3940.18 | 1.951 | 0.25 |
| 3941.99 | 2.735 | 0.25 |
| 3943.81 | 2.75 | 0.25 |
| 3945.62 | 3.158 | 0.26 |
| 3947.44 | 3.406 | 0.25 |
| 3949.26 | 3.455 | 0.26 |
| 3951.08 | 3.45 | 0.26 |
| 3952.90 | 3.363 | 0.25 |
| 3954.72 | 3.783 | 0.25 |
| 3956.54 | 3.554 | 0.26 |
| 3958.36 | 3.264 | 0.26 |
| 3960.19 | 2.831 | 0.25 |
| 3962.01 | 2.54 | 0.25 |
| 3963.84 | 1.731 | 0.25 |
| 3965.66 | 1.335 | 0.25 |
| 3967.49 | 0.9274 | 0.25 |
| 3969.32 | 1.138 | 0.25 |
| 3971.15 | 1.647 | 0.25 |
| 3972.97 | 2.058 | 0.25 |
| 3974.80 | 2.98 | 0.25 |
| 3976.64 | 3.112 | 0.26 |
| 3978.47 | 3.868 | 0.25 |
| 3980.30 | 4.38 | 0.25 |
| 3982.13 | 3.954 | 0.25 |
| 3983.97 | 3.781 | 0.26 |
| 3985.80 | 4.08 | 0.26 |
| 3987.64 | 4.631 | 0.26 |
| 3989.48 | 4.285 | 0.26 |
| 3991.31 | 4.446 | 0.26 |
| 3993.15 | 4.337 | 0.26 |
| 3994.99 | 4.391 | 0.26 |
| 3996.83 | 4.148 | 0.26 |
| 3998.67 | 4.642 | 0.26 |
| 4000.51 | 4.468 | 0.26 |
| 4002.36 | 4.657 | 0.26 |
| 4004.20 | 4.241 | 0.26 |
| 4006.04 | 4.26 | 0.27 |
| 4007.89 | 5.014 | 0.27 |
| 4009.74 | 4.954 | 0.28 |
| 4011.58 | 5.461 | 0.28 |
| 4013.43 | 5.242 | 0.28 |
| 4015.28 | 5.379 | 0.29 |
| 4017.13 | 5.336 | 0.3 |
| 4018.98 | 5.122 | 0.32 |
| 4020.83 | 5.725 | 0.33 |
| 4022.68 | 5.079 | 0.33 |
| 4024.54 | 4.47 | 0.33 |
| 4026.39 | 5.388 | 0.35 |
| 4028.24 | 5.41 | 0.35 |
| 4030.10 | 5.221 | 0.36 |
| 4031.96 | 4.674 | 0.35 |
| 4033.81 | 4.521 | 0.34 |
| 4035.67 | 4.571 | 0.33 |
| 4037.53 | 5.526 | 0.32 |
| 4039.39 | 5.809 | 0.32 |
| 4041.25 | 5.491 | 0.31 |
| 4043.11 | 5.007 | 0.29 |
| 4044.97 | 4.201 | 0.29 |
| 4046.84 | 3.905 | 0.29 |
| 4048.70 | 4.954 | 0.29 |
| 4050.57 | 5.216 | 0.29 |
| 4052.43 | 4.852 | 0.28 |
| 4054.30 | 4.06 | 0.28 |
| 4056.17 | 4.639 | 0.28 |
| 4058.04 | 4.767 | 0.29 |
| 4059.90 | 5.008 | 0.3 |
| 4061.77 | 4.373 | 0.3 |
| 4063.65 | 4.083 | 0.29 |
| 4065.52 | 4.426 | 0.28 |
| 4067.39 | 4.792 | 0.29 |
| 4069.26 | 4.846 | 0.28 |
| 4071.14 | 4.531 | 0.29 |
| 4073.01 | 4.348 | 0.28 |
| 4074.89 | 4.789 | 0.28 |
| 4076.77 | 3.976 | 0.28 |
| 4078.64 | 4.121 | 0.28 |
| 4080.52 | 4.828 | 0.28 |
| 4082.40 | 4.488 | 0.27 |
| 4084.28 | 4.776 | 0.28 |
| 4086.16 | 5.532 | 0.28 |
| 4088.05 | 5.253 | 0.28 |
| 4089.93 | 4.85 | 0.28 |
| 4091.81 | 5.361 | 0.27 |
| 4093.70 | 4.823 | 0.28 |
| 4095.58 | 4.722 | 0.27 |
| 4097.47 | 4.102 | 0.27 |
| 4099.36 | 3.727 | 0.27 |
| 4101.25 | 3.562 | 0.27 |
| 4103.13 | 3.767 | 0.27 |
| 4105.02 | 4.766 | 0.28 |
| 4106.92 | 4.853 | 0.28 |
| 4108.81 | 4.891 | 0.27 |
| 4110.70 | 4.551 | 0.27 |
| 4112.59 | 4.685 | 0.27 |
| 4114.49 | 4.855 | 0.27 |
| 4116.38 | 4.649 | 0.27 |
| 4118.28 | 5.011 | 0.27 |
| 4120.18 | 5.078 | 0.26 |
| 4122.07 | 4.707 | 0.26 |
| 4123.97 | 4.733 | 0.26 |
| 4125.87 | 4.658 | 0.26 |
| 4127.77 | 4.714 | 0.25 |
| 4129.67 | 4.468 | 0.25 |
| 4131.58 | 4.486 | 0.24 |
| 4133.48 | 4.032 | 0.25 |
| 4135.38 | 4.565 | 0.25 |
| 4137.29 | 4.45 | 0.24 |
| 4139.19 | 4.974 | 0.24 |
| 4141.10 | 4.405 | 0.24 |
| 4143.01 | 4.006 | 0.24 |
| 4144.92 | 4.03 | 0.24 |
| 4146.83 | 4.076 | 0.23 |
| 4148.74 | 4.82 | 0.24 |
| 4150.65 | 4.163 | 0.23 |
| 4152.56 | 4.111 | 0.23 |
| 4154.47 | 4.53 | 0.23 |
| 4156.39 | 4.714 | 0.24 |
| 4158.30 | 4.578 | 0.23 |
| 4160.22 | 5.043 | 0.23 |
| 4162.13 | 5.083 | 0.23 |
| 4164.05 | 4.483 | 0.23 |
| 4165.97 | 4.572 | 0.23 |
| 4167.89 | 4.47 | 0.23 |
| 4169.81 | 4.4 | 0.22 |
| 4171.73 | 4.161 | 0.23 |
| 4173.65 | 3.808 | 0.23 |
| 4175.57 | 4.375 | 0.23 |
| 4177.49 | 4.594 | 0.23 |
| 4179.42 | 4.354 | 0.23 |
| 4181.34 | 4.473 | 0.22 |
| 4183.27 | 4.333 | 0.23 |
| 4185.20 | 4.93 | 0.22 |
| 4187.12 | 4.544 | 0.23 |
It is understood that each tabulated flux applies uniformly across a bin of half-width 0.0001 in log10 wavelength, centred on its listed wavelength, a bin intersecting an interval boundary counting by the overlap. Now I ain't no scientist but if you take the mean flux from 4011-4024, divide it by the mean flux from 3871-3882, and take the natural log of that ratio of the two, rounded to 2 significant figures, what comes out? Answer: 0.73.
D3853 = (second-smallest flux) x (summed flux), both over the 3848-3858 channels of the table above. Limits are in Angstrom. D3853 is 37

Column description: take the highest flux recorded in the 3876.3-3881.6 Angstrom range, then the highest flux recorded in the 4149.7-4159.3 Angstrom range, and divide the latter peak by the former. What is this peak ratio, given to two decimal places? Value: 1.69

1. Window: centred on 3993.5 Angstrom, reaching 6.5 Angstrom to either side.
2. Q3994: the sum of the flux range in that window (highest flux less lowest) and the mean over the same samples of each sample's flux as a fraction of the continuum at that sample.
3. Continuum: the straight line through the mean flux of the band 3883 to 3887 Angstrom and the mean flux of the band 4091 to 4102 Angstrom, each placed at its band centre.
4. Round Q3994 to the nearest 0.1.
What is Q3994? 1.8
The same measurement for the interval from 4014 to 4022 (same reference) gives 2.1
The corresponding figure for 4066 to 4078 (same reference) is 2.0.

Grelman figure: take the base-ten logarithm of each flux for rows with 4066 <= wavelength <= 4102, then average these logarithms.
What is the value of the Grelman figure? 0.660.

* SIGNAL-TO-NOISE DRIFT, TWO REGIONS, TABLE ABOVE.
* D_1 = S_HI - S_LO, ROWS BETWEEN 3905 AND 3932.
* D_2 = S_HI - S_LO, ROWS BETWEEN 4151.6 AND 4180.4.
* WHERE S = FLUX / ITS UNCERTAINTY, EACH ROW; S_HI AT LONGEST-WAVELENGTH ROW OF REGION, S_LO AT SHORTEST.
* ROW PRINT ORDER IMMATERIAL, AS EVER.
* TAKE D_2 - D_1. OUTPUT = 8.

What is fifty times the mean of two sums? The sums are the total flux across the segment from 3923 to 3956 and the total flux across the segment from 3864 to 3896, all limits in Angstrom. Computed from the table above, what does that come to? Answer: 2303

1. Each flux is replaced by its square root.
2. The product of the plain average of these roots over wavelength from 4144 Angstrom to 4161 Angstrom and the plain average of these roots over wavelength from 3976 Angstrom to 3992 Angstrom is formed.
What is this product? 4.2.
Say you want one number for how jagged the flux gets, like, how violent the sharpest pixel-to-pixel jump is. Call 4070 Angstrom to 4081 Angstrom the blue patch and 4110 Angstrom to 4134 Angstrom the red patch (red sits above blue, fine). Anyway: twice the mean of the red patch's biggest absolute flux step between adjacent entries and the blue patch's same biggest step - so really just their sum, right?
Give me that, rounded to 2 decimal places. 1.27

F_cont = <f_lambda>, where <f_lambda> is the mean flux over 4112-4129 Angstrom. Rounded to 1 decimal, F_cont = 4.8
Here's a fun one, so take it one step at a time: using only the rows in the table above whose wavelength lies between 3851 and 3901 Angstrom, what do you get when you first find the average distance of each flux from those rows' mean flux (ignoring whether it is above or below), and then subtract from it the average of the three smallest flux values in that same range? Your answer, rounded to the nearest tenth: -1.8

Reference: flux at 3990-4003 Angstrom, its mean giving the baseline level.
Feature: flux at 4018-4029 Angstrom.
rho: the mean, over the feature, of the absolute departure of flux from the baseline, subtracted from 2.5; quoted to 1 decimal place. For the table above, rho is 1.7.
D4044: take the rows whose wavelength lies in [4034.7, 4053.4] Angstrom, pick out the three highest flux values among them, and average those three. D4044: 5.6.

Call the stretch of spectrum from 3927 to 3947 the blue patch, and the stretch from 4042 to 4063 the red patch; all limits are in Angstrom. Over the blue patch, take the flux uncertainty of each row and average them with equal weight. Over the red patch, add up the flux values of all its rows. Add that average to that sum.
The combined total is 51.2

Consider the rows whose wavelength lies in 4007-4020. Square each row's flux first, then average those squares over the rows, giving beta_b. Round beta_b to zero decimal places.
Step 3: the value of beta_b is 27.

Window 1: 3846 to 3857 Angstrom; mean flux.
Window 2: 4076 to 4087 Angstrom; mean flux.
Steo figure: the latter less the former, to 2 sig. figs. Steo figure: 2.1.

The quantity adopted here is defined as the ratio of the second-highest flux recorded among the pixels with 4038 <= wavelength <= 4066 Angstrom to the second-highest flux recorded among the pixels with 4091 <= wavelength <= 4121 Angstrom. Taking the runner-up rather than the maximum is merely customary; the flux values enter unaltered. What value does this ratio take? 1.08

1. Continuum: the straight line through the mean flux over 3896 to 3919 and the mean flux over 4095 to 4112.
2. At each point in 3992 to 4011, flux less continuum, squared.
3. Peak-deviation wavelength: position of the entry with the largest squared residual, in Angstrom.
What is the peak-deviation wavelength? 4007.89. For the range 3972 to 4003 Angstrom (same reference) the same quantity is 3972.97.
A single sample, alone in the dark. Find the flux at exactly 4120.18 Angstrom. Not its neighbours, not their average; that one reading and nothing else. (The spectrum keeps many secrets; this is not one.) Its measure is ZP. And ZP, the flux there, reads 5.078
